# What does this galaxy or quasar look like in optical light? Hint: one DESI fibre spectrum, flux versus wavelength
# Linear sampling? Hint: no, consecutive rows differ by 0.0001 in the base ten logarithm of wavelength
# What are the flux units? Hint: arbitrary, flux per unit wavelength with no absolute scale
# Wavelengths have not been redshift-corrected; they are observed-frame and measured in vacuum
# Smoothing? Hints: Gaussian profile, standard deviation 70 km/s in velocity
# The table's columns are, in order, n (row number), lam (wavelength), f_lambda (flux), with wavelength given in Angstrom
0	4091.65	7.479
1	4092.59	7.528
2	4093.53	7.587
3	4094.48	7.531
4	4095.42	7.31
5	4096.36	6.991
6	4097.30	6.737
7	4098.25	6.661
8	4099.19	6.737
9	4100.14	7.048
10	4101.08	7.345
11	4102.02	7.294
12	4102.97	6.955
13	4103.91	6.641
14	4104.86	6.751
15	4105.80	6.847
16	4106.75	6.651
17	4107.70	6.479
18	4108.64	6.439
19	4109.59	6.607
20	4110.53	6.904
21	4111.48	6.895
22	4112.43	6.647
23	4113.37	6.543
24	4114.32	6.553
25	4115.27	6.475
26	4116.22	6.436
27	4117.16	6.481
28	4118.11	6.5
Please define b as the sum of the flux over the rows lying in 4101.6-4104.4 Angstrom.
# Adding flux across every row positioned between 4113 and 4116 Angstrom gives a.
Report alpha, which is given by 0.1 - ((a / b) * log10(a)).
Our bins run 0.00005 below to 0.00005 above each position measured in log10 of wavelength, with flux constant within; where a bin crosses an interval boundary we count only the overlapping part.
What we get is -1.11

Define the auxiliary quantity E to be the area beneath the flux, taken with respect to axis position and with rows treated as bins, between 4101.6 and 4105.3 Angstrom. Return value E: 26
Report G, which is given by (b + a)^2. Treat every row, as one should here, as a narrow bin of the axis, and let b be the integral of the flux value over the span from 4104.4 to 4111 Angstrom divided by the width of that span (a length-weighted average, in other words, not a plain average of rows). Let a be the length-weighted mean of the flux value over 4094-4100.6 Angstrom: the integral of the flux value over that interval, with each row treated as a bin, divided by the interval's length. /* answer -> 187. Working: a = 7.0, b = 6.67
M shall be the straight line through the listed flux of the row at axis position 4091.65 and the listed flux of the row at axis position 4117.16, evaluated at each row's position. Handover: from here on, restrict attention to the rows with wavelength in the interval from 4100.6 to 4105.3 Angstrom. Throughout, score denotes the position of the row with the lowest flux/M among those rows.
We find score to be 4103.91 Angstrom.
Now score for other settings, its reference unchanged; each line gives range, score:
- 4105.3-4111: 4108.64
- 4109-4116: 4109.59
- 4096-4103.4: 4098.25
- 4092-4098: 4097.30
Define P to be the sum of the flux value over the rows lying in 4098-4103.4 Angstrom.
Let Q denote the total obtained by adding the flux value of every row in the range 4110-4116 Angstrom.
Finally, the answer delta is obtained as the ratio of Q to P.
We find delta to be 1.0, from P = 42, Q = 40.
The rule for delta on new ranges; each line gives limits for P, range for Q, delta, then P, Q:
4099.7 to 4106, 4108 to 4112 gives 0.5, 49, 27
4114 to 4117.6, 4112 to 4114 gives 0.5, 26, 13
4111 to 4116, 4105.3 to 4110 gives 1.0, 33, 33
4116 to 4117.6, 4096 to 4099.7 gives 2.1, 13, 27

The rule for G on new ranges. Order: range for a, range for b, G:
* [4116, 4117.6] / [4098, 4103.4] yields 183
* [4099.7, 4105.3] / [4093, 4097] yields 206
